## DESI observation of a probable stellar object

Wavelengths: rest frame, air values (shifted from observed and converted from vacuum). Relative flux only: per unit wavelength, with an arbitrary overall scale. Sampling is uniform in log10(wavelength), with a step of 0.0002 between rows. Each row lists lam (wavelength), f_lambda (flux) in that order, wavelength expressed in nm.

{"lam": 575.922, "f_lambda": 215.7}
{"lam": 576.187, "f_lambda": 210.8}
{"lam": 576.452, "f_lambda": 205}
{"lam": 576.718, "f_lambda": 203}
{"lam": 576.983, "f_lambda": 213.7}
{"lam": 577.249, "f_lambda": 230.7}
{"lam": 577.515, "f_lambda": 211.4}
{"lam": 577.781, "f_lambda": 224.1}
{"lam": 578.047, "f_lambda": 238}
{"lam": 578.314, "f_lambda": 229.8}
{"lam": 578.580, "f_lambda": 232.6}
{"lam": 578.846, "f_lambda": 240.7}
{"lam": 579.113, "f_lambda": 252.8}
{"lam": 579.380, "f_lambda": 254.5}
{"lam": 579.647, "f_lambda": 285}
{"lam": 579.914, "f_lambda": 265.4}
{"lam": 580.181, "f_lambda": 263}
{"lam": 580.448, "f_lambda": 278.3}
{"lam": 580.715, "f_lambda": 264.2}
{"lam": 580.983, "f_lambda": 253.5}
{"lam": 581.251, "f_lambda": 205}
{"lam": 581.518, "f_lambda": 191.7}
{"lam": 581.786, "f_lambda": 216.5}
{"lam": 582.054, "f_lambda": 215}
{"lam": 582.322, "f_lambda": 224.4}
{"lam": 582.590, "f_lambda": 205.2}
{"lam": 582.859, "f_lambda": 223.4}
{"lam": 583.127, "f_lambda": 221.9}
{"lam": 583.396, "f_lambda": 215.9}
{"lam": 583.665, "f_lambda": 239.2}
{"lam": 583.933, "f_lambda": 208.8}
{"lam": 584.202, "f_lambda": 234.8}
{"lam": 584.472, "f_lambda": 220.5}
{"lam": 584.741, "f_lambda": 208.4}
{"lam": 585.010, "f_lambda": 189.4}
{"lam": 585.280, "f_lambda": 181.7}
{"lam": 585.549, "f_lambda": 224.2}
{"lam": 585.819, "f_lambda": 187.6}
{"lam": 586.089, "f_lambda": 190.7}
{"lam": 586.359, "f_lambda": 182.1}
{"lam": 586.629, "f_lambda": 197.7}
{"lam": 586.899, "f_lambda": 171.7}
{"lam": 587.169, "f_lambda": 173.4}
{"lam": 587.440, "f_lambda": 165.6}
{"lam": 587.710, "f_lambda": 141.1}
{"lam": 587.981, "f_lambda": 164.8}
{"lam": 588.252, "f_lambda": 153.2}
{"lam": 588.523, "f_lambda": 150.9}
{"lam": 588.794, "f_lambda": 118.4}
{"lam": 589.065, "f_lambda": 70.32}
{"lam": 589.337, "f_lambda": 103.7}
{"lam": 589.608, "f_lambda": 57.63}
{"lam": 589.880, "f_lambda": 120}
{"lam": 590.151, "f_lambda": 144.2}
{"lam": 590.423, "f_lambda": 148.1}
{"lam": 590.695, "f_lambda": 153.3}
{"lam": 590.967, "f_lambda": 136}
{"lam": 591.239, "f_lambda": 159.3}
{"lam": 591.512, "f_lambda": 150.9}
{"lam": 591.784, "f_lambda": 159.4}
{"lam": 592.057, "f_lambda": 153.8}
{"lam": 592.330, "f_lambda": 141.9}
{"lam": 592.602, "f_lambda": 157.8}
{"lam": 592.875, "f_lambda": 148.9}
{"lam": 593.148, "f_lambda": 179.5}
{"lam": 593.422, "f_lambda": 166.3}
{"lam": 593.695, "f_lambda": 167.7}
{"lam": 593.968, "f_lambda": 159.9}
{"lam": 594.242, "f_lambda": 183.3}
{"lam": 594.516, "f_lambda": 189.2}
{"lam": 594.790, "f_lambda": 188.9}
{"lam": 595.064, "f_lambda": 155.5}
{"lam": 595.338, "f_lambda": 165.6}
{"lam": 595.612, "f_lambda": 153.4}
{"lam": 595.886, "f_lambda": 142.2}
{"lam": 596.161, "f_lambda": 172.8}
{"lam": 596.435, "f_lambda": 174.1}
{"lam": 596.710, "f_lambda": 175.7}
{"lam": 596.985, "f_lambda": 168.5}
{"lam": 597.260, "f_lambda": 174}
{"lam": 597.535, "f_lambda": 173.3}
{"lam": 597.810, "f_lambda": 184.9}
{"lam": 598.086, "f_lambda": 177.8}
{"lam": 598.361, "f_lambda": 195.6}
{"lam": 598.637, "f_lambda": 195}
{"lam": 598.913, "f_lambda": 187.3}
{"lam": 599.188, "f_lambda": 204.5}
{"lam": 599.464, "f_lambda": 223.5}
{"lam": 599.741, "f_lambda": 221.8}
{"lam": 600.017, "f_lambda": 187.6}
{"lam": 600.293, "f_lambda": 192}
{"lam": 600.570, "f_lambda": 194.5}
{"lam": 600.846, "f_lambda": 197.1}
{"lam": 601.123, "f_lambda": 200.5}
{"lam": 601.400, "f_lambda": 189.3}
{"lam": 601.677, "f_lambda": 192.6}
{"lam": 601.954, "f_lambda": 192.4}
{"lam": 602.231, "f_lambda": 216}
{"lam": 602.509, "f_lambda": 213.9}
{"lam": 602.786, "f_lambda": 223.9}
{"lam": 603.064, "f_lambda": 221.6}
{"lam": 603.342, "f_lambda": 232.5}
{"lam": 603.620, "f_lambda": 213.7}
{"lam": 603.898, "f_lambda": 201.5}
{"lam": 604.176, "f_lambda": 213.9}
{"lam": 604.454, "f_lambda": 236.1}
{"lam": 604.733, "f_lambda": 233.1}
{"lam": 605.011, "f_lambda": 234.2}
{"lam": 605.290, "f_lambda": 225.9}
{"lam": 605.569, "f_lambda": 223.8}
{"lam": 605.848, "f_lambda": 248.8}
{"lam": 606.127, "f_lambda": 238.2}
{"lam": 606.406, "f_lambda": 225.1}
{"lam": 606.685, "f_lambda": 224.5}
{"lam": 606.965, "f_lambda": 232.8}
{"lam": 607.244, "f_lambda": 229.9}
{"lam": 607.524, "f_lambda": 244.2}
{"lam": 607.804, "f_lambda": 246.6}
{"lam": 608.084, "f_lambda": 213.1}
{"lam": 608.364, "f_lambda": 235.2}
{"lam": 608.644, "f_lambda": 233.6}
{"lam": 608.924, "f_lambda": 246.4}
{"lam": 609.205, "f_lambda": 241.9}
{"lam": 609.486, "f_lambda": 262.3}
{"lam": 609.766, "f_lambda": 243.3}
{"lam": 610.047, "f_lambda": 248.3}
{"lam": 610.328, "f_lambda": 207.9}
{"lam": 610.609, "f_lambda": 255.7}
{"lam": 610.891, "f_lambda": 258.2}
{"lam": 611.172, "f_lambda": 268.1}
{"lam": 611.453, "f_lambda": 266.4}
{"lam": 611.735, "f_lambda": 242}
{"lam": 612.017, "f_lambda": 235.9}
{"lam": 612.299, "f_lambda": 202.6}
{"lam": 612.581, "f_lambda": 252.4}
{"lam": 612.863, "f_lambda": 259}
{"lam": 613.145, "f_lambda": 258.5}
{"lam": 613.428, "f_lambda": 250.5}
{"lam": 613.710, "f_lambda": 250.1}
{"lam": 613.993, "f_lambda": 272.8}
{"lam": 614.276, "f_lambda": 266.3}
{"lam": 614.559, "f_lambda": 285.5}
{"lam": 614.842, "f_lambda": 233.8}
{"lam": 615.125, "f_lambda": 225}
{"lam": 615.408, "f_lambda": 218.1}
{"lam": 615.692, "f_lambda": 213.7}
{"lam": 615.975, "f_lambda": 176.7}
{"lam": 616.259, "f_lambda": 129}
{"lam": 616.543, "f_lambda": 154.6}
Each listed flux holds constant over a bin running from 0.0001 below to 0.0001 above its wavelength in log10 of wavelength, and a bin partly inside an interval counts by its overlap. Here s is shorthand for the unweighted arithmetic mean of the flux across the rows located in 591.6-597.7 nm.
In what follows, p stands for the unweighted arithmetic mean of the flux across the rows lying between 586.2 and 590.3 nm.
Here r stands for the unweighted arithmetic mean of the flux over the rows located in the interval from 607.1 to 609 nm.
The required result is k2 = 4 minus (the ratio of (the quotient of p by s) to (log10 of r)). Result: 3.64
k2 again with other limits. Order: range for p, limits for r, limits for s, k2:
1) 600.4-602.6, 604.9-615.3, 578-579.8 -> 3.66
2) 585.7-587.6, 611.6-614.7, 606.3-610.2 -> 3.68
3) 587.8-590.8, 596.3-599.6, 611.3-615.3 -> 3.78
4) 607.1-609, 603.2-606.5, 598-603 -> 3.50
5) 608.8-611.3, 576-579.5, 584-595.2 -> 3.35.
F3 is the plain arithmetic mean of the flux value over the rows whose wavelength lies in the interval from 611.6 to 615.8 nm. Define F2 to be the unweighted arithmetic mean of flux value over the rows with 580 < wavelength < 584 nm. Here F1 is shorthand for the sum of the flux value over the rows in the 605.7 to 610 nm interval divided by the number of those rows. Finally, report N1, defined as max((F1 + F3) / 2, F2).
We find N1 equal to 241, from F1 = 238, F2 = 228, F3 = 244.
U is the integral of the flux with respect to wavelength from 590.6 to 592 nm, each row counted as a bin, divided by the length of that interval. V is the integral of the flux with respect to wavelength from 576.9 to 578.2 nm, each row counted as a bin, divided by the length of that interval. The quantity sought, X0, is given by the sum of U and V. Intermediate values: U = 152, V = 224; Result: 376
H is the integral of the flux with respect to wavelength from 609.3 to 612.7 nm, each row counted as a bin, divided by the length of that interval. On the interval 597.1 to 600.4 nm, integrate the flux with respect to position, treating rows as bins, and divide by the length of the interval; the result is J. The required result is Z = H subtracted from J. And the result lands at -52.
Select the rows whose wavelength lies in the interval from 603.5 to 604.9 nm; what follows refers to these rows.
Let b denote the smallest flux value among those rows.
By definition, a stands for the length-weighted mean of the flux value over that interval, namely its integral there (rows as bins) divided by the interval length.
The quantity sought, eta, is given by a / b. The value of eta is 1.09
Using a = 220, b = 201.5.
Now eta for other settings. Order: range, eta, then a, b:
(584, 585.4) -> 1.14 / 207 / 181.7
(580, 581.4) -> 1.23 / 253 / 205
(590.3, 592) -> 1.11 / 151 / 136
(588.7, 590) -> 1.61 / 93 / 57.63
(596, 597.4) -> 1.02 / 172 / 168.5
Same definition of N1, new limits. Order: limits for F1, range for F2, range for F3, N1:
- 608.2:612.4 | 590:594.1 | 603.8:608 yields 237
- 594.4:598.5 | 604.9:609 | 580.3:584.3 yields 233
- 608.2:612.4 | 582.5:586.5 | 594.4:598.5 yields 209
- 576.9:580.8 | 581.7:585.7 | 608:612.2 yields 245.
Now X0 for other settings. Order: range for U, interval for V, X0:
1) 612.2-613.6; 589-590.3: 347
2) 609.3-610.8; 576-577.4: 457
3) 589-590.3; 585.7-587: 288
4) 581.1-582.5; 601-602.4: 409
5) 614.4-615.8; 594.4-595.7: 407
